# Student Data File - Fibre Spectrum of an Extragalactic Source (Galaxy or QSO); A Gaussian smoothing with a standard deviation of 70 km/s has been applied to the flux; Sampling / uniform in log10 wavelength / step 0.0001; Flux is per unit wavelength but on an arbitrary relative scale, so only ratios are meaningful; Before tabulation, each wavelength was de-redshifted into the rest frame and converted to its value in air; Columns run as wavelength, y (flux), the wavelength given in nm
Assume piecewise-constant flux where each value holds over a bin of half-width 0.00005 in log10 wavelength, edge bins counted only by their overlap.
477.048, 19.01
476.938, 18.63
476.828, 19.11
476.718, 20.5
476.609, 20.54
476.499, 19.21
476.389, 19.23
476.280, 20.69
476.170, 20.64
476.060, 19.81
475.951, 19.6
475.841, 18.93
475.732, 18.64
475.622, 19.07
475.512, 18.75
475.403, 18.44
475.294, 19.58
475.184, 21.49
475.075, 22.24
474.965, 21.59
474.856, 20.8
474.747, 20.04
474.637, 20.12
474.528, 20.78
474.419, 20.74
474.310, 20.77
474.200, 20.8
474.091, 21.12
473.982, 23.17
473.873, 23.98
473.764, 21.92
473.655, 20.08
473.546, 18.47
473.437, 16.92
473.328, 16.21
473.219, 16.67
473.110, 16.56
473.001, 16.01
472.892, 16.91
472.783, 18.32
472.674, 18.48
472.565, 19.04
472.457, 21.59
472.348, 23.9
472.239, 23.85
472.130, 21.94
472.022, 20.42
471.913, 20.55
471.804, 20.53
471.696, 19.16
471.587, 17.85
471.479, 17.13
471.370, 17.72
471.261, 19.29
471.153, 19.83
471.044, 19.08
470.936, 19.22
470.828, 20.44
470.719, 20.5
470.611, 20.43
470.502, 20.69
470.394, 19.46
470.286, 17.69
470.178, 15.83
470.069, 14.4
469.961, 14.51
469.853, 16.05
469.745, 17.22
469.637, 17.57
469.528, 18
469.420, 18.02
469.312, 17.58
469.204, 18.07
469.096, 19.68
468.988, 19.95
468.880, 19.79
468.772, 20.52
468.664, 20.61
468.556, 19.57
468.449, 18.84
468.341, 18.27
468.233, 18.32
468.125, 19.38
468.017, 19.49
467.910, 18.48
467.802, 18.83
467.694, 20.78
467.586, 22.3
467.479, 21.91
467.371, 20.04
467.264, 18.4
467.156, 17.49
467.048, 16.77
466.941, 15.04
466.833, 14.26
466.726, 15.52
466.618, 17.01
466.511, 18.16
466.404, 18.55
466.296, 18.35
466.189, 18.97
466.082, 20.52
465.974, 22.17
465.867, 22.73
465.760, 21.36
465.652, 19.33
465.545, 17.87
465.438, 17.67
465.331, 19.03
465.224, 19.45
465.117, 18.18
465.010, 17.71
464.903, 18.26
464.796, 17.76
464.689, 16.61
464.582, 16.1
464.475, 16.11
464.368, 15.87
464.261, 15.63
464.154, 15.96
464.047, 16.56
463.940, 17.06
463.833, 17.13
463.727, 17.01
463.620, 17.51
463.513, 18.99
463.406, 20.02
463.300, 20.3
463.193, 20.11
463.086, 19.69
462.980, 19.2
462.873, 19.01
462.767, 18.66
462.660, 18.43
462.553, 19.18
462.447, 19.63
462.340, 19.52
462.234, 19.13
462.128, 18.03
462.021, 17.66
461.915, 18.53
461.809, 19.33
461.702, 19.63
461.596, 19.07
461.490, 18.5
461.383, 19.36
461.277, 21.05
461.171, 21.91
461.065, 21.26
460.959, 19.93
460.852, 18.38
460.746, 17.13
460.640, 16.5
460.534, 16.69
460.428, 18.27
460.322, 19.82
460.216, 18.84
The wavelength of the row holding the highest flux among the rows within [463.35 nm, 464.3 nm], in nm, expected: 463.406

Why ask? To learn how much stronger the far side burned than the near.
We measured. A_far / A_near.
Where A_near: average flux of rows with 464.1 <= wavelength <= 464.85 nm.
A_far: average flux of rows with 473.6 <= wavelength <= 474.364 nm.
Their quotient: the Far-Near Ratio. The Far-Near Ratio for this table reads 1.33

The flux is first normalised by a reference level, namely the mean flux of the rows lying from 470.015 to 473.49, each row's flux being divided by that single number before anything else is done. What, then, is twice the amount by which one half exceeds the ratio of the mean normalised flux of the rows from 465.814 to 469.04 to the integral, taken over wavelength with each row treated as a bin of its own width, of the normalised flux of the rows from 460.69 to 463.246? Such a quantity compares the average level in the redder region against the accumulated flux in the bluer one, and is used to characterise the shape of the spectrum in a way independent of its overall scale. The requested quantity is 0.23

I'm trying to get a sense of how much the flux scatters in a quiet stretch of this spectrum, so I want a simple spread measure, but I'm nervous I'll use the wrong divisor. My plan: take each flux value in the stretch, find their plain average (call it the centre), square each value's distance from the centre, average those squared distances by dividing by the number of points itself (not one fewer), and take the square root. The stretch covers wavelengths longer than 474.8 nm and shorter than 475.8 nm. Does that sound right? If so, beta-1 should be 1.38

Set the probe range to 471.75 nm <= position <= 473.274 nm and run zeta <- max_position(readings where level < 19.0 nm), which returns 473.219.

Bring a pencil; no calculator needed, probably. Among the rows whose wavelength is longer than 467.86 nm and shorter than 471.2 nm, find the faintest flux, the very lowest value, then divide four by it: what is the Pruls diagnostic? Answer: 0.278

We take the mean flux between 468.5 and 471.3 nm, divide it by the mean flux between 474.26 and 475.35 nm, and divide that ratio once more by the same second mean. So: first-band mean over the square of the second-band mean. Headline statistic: 0.0430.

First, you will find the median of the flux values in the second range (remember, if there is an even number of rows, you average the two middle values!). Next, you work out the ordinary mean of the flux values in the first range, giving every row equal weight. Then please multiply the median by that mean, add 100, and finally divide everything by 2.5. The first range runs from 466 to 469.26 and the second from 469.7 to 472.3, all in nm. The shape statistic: 185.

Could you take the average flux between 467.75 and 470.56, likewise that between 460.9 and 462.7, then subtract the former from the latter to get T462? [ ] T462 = 1.1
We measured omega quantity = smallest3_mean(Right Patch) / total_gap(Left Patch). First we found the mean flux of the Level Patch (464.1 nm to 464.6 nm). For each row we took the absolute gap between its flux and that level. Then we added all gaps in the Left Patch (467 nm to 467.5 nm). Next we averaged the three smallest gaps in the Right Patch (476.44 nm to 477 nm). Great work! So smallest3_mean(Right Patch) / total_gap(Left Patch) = 0.20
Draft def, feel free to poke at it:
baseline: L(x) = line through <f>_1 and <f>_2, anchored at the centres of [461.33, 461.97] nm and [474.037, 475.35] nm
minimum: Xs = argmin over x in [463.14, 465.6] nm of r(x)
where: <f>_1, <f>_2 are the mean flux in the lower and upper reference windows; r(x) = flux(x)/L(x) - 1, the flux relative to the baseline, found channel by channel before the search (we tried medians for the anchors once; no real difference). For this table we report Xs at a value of 464.261 nm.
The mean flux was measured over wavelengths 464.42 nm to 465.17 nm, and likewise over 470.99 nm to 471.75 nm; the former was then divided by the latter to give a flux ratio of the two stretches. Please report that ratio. 0.93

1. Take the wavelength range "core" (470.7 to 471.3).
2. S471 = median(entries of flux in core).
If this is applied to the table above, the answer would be 19.6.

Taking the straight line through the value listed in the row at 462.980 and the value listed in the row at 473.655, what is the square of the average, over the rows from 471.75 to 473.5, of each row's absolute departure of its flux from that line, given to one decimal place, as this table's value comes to 5.7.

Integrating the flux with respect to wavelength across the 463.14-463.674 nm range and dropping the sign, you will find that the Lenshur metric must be 10.3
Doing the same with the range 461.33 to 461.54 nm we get 4.0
